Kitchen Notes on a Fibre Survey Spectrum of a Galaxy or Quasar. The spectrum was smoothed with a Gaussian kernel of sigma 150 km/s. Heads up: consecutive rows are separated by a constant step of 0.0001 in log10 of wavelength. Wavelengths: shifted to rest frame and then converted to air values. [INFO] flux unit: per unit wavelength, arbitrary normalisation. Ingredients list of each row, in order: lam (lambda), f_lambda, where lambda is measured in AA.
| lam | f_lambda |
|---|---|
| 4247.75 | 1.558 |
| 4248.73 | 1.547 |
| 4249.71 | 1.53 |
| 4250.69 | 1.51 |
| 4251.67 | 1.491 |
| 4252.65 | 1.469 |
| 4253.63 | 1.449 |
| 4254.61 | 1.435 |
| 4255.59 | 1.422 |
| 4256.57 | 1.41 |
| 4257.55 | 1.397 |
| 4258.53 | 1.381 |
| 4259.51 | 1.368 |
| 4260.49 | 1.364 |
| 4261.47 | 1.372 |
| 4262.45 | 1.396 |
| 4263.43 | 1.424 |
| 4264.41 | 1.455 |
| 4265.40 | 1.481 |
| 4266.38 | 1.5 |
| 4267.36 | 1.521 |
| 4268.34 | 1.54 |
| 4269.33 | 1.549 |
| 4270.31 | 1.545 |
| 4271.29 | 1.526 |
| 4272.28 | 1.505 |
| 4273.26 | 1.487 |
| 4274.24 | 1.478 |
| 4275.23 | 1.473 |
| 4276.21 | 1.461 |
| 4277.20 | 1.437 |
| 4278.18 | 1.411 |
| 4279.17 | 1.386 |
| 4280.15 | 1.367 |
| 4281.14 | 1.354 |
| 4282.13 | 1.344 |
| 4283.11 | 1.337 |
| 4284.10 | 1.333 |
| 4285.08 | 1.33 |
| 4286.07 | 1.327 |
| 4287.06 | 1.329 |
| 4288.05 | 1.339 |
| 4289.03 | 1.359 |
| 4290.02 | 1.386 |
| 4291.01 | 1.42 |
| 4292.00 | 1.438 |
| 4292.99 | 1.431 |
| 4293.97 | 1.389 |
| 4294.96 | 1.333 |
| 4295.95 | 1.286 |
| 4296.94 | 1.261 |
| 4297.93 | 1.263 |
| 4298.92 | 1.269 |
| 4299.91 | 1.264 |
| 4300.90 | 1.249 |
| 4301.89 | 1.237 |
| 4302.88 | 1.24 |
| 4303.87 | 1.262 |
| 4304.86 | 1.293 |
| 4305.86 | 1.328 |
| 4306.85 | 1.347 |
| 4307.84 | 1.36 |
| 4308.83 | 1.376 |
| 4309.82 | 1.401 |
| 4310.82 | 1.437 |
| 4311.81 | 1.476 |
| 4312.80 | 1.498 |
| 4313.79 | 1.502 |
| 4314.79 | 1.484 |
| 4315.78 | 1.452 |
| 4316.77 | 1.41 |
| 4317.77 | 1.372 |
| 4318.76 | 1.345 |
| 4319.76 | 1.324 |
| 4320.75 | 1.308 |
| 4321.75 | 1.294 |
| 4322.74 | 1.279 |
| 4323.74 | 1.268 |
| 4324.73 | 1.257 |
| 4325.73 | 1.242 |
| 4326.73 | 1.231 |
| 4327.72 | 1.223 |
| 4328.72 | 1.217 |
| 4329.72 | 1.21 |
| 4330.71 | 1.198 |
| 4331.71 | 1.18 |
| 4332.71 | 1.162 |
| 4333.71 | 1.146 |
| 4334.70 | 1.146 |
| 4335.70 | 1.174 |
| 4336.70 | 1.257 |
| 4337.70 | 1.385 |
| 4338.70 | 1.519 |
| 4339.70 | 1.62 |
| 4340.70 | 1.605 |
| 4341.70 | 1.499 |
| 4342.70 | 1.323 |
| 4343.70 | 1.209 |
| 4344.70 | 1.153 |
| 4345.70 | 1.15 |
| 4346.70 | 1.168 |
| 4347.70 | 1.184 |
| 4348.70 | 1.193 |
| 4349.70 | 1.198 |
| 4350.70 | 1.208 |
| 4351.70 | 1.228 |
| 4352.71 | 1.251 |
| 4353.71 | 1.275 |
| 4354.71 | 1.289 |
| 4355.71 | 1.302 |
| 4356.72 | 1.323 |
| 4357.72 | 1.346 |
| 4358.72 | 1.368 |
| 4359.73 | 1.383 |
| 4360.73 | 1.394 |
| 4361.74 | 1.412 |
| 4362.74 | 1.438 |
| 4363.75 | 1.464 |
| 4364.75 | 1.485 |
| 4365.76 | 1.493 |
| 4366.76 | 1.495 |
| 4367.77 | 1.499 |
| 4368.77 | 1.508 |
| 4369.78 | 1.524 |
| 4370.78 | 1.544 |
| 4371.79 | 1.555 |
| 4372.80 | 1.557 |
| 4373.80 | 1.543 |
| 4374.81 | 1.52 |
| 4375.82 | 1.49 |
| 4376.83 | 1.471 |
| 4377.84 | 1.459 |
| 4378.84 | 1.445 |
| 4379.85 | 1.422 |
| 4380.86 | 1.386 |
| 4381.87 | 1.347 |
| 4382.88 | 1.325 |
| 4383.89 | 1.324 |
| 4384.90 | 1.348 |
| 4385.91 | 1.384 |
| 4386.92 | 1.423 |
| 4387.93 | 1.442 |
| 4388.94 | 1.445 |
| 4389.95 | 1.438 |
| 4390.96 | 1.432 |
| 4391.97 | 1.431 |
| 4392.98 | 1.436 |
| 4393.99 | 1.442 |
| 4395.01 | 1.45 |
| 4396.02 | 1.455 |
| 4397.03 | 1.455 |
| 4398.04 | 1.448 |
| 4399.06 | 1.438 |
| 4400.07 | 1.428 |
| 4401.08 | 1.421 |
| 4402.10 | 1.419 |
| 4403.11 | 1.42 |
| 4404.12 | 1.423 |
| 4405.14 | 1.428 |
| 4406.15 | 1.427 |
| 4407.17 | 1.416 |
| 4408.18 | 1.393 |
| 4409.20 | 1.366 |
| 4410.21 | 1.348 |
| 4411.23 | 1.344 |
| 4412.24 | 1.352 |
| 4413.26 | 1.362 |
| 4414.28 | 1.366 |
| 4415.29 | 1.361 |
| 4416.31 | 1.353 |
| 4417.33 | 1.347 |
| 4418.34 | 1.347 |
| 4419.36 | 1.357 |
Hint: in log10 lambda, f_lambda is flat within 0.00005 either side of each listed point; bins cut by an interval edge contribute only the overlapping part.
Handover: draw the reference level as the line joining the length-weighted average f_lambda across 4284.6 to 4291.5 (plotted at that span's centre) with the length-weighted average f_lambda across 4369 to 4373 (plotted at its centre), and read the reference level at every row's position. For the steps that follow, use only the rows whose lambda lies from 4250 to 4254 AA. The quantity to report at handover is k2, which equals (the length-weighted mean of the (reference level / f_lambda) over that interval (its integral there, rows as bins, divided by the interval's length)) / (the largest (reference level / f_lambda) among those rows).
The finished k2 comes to 0.973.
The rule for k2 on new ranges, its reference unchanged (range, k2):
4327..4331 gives 0.986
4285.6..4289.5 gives 0.994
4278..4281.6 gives 0.980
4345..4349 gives 0.984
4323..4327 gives 0.979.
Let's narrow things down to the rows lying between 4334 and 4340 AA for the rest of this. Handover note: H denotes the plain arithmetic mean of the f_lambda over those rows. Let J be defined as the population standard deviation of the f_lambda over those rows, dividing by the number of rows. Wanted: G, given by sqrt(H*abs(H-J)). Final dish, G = 1.26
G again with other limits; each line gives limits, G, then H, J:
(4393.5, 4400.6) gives 1.44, 1.45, 0.009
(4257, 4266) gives 1.38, 1.40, 0.039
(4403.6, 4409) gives 1.41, 1.42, 0.013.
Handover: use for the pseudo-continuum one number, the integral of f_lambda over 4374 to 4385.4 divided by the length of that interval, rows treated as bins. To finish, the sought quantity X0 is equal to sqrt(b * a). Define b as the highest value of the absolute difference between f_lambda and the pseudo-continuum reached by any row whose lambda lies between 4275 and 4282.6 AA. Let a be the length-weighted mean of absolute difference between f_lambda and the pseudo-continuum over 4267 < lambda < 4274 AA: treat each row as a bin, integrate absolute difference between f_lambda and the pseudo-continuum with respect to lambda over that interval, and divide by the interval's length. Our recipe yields 0.088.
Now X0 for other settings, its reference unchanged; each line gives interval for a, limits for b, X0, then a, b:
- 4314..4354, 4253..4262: 0.092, 0.17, 0.05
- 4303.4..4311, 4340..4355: 0.138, 0.07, 0.26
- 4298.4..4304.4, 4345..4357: 0.207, 0.16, 0.26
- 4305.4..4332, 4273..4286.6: 0.097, 0.11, 0.09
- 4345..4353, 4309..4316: 0.138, 0.22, 0.09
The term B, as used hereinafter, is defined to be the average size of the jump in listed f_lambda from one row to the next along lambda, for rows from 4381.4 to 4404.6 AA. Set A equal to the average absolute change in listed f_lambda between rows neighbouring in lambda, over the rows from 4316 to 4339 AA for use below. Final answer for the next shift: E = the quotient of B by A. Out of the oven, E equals 0.3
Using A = 0.029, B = 0.010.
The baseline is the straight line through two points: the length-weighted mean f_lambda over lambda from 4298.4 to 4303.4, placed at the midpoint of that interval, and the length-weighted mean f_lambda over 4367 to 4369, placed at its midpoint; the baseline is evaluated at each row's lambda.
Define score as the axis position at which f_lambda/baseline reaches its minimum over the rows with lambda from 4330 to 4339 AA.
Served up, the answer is 4334.70 AA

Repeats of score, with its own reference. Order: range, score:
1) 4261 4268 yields 4261.47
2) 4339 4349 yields 4345.70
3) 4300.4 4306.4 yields 4302.88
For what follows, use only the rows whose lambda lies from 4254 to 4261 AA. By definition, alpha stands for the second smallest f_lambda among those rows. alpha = 1.368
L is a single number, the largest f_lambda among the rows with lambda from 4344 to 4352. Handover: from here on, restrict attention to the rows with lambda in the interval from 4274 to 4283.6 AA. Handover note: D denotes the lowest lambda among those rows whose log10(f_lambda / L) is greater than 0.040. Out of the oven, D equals 4274.24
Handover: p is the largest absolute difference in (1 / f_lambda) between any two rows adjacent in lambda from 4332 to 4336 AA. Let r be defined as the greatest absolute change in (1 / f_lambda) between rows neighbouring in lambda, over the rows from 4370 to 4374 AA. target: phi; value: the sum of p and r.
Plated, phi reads 0.027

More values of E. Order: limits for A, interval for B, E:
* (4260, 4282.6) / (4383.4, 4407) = 0.5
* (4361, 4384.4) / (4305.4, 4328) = 1.2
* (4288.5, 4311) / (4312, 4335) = 0.7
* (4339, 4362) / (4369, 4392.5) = 0.5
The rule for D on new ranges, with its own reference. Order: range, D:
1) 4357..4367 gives 4358.72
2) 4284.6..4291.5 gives 4289.03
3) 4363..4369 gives 4363.75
